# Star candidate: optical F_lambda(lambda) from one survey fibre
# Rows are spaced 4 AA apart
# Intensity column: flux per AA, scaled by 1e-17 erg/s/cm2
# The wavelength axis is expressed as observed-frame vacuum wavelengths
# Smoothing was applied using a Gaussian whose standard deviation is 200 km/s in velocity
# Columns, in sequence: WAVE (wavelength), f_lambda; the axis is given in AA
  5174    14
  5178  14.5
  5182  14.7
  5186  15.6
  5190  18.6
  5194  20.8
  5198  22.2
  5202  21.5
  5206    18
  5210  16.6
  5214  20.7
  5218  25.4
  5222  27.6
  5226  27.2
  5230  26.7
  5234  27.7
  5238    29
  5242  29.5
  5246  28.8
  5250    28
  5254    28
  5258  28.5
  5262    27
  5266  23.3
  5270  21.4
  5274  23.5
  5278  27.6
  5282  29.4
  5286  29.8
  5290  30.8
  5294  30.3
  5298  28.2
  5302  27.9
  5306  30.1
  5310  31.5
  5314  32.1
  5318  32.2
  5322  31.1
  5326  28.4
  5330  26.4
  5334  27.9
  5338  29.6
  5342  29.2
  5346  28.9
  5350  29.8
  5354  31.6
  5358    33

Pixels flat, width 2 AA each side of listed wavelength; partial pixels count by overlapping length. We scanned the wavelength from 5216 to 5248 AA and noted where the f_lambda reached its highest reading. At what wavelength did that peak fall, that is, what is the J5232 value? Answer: 5242 AA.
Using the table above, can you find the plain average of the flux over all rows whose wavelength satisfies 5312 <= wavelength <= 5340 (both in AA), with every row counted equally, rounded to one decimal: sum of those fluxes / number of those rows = 29.7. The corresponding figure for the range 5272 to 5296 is 28.6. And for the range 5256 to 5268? 26.3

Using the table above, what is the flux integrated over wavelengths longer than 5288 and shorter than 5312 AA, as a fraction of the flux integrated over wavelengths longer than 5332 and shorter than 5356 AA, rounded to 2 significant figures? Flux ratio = 1.0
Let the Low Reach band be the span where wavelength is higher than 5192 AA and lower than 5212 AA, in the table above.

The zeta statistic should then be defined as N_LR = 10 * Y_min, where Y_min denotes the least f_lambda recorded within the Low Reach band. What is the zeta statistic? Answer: 166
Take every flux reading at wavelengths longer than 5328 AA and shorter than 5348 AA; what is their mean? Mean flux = 28.4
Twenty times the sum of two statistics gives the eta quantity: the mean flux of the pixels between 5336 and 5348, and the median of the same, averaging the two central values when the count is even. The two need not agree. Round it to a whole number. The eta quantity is 1169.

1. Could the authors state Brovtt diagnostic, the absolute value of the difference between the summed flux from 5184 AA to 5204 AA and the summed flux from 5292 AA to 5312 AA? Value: 49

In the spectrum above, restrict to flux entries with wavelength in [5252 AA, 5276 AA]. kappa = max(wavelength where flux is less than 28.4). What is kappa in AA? 5274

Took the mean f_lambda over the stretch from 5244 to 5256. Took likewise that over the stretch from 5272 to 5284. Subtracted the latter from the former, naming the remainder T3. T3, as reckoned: 1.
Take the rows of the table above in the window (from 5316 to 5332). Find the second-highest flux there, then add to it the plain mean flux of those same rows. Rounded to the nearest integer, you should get 61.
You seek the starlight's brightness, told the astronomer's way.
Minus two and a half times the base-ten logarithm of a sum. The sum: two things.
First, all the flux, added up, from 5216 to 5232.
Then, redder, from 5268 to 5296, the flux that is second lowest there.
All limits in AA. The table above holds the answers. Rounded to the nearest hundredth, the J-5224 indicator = -5.29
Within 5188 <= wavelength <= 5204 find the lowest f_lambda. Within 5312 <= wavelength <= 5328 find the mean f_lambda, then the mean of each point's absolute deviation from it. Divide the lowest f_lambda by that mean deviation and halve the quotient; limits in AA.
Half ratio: 7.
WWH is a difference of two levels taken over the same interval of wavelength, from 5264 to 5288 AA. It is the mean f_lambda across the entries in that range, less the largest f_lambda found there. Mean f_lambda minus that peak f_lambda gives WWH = -4.0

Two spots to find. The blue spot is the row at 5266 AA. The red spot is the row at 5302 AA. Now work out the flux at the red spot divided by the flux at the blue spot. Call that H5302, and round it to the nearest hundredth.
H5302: 1.20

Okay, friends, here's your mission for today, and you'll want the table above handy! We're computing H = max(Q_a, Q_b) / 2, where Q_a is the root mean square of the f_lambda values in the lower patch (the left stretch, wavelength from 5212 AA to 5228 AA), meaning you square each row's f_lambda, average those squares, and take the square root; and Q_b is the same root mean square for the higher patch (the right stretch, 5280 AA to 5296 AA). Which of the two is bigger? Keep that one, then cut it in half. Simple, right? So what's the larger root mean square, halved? 15.0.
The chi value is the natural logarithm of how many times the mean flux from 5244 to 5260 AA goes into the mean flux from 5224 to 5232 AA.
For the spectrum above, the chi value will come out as -0.05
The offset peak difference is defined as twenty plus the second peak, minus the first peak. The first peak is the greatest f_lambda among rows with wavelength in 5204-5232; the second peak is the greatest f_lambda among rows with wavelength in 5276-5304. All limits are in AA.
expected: 23.2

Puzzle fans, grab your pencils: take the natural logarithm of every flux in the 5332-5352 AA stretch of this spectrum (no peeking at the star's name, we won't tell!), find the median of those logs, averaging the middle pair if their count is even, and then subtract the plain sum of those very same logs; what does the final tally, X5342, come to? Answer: -13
